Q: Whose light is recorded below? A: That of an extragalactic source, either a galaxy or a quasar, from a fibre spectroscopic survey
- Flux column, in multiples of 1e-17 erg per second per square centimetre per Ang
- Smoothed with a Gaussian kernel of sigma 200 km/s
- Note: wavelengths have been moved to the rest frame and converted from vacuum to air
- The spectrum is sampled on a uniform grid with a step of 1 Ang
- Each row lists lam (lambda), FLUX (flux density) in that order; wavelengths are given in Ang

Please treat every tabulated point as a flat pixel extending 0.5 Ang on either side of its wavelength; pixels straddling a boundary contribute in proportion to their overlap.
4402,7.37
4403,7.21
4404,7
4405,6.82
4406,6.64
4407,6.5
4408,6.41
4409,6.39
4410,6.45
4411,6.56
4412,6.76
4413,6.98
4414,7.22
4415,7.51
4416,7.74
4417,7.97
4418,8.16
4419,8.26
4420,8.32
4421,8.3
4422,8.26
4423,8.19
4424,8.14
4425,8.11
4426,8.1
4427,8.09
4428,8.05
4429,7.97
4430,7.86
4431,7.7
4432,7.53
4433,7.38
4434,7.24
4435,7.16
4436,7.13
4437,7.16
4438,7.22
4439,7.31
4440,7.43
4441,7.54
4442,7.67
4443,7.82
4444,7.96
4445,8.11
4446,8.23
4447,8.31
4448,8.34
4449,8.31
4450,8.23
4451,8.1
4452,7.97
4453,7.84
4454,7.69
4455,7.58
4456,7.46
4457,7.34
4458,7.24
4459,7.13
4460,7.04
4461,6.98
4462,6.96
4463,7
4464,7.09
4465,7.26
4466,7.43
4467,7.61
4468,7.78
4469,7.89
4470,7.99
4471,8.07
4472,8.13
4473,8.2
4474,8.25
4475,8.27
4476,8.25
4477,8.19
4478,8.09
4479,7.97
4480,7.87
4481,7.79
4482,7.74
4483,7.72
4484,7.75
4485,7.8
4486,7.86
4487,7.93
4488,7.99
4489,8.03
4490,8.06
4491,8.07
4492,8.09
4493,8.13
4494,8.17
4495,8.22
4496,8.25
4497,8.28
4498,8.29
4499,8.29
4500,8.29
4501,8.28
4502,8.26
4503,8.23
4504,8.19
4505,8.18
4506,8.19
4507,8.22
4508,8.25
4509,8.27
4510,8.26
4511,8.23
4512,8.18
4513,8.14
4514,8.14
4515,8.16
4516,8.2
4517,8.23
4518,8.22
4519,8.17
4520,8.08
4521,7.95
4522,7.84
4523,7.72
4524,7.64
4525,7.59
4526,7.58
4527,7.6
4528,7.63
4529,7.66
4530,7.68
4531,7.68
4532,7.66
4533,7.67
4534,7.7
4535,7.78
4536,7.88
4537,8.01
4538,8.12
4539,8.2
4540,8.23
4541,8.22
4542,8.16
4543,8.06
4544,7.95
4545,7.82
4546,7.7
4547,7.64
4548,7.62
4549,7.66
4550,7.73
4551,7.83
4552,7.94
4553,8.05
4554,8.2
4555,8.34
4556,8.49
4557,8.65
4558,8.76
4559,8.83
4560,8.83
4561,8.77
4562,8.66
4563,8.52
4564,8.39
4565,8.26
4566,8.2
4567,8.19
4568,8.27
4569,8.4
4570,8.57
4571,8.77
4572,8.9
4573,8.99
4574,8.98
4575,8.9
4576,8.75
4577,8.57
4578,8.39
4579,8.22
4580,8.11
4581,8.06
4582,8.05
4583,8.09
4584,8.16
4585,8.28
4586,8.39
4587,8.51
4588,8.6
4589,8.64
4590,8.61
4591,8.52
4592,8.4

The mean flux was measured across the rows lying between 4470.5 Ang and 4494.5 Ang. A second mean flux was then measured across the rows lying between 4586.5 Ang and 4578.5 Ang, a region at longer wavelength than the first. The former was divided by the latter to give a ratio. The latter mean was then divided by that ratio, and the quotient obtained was 8.3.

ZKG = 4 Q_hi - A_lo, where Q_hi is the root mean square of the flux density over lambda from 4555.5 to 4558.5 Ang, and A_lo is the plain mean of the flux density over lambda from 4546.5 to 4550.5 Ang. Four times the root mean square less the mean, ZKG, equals 27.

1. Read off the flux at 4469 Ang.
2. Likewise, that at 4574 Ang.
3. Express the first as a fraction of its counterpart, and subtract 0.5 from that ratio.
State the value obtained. 0.38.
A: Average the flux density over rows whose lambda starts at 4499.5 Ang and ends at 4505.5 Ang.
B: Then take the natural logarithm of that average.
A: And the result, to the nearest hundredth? 2.11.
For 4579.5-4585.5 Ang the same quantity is 2.09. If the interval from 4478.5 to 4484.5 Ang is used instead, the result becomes 2.05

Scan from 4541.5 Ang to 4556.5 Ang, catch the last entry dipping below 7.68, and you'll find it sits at 4549 Ang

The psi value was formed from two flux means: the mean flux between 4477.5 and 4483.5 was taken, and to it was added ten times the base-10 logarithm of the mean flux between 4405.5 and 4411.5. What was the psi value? 16.0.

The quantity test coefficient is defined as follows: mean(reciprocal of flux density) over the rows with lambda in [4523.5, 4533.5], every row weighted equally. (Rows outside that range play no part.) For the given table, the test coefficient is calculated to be 0.131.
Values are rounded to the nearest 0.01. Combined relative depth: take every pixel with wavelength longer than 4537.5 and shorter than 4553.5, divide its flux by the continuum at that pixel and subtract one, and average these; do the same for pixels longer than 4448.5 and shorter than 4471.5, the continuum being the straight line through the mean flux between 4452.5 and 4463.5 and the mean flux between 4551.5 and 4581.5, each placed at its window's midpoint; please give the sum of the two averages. -0.01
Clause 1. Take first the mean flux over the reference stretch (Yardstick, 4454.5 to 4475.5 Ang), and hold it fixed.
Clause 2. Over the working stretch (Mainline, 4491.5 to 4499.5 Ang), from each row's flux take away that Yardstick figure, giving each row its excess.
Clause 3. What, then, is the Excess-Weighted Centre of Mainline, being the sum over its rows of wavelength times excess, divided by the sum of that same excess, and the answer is 4495.7 Ang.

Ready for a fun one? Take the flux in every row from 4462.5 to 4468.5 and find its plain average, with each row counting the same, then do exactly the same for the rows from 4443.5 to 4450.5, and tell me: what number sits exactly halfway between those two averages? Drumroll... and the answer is 7.8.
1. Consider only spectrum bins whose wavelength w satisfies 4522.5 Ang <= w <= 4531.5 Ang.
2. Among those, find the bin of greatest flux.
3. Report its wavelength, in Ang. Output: 4523 Ang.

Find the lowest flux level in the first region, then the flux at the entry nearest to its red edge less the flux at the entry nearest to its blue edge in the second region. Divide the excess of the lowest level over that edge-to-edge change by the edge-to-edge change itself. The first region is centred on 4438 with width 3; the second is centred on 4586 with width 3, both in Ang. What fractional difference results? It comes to 30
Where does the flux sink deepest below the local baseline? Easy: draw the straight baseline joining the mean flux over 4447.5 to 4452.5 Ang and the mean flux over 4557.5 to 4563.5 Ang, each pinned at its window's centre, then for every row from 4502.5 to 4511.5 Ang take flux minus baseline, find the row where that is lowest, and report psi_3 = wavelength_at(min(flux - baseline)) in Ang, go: 4505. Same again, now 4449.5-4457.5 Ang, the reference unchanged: 4457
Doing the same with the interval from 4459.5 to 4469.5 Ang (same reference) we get 4462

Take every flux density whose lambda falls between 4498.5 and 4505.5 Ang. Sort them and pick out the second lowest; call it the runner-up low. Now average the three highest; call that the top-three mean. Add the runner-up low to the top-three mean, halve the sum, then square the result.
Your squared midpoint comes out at 68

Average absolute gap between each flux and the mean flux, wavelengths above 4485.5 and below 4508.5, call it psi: 0.10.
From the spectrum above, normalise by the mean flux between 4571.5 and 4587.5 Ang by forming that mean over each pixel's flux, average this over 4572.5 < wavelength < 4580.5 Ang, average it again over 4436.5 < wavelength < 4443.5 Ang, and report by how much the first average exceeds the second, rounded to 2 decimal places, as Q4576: -0.15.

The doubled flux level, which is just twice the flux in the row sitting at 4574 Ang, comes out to 18.0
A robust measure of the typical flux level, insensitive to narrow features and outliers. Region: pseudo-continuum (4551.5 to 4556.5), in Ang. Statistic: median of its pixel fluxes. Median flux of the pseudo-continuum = 8.20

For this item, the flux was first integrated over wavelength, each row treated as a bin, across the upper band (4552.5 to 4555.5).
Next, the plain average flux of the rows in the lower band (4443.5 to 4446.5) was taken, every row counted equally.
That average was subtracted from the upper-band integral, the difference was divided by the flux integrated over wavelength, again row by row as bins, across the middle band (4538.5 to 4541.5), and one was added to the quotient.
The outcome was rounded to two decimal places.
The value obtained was 1.67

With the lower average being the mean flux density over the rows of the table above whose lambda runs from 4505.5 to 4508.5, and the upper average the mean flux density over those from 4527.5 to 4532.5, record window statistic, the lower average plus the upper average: 15.9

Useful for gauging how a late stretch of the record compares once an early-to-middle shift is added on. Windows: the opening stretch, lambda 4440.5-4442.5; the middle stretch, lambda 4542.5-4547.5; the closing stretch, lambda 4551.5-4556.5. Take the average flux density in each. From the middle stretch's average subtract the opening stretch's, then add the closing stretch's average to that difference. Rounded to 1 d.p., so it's 8.4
